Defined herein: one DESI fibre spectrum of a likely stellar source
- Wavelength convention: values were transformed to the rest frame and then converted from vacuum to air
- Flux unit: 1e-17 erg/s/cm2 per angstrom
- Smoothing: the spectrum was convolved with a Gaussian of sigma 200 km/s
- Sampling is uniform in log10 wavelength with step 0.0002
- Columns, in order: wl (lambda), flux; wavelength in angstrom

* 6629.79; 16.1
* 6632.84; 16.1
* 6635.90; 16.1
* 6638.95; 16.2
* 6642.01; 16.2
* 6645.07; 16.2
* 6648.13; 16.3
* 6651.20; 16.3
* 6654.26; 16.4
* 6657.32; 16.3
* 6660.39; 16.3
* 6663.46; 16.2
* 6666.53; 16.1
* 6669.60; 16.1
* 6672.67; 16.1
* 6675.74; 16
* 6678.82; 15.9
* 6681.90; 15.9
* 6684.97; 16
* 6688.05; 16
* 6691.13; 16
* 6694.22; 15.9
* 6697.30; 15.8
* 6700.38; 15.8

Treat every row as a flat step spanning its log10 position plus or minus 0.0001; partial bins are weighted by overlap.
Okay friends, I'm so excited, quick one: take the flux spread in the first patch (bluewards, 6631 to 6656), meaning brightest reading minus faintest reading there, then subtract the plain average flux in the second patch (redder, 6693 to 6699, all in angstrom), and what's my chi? -15.6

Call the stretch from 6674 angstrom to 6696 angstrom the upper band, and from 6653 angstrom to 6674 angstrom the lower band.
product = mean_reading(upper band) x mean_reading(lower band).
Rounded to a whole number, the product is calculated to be 259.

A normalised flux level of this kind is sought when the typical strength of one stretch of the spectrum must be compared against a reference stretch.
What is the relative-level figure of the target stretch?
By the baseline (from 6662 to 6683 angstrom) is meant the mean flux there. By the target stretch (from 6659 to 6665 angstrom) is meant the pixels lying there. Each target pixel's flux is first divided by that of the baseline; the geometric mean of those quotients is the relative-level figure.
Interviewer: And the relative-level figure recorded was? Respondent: 1.013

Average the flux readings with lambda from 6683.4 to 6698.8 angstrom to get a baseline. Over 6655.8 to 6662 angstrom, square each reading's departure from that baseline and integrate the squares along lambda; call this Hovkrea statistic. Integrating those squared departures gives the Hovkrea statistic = 0.8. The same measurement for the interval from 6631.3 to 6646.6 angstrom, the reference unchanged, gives 0.8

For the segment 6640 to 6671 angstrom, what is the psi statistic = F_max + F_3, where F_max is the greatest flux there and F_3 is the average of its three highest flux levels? 32.7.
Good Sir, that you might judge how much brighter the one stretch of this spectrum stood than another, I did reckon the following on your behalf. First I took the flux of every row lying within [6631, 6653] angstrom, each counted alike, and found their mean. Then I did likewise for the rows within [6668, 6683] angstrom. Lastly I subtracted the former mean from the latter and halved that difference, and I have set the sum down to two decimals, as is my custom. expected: -0.10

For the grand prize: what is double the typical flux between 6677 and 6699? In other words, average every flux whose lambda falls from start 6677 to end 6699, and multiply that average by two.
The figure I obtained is 31.9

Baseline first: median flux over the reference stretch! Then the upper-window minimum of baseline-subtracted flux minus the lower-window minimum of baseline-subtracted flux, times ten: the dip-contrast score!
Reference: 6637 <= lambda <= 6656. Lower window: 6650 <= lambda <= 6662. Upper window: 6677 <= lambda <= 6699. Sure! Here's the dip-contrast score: -5.0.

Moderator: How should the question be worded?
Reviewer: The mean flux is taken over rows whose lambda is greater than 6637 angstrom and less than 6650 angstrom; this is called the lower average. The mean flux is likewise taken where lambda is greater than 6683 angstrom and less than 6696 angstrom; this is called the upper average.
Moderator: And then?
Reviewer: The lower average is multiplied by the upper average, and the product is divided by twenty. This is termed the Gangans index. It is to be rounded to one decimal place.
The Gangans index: 13.0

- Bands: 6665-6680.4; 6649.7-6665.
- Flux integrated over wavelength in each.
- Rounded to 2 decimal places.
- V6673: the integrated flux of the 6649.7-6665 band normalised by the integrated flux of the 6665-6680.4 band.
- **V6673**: 1.01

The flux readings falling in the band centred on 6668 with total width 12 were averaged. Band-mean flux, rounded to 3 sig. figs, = 16.1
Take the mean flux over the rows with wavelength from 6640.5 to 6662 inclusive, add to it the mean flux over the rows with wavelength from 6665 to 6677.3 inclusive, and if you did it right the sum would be 32.36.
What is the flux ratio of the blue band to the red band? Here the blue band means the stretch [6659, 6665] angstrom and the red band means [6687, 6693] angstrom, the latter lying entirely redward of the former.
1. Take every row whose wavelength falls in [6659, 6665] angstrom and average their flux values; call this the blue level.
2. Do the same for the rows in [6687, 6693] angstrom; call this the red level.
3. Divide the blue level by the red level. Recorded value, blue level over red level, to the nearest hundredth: 1.02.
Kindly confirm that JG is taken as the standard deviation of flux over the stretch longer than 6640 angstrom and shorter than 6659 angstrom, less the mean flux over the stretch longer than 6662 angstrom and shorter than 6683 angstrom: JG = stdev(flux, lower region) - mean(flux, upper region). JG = -16.0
